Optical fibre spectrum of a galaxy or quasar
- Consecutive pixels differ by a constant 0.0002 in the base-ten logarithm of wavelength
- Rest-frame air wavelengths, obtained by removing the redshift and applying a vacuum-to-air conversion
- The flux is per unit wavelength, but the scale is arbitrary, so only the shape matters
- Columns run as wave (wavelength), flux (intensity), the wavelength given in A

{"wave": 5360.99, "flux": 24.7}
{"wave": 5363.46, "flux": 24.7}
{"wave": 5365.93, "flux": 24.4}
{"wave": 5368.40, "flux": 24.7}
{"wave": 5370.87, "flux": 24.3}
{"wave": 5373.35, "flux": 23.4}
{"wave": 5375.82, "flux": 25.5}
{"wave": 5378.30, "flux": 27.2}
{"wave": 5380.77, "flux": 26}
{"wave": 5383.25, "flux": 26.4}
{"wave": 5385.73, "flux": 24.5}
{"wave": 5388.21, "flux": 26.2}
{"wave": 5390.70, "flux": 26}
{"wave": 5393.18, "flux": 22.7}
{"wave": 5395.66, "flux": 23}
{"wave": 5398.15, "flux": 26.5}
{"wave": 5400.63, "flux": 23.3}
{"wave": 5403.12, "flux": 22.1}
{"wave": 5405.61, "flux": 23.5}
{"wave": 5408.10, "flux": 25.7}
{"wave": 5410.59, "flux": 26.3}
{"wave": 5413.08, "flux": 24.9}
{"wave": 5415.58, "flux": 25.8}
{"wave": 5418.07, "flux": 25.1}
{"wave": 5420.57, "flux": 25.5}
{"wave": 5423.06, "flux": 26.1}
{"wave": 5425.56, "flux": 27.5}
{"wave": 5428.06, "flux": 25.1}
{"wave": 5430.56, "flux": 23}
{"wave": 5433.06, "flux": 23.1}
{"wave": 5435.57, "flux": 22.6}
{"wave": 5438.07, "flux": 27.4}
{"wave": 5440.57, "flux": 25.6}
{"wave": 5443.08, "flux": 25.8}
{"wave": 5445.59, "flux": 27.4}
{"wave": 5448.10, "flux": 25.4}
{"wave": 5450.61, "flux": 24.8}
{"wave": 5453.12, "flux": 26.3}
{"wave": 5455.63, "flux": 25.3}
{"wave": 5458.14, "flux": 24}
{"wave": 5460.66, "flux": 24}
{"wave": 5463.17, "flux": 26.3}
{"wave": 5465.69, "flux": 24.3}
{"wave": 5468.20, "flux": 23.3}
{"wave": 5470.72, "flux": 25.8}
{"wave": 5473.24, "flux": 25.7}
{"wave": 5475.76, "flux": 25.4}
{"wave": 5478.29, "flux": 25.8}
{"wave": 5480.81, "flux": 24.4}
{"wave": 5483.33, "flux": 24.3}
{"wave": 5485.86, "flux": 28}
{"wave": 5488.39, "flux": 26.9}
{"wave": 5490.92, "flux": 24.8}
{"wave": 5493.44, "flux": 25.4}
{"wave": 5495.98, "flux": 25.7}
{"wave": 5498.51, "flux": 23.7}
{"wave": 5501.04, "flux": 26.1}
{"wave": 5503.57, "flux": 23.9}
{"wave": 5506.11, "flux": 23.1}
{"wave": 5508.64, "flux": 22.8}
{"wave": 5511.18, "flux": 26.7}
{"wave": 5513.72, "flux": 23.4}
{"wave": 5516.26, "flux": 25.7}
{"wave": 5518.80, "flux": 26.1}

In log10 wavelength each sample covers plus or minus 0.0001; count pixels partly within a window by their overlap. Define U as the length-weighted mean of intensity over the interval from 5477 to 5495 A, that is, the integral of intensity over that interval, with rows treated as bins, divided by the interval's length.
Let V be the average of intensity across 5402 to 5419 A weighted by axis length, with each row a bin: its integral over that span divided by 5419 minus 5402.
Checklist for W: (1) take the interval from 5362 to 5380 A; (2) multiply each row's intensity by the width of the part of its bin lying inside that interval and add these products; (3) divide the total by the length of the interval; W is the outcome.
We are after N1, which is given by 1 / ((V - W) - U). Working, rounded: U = 25.6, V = 24.8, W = 24.9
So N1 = -0.0388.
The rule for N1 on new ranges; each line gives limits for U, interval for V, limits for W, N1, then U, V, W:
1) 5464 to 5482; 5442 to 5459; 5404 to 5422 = -0.0407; 25.0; 25.6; 25.2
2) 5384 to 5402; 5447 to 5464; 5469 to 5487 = -0.0399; 24.6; 25.1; 25.5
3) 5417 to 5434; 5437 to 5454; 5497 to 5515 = -0.0429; 25.1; 26.1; 24.3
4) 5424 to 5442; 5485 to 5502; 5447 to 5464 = -0.0411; 24.9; 25.7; 25.1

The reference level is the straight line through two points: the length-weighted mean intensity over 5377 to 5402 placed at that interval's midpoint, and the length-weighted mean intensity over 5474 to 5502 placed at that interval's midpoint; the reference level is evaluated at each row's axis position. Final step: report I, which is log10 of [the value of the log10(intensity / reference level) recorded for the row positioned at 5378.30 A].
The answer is -1.5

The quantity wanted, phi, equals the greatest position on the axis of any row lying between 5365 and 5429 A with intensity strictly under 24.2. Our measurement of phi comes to 5405.61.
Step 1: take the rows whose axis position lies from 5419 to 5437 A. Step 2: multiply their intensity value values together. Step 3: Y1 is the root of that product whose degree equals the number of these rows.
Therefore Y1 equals 24.6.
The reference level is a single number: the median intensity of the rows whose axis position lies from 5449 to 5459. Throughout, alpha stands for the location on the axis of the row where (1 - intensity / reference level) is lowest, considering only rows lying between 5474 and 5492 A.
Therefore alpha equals 5485.86 A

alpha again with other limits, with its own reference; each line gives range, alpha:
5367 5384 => 5378.30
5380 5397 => 5383.25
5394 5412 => 5398.15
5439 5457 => 5445.59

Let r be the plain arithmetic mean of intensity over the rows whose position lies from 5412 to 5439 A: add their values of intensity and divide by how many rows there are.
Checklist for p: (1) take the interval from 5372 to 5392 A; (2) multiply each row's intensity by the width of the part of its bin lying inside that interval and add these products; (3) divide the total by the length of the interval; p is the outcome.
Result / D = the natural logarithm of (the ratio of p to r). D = 0.02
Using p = 25.6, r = 25.10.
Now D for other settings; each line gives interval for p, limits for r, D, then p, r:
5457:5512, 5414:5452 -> -0.01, 25.0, 25.35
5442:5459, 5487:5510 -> 0.04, 25.6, 24.71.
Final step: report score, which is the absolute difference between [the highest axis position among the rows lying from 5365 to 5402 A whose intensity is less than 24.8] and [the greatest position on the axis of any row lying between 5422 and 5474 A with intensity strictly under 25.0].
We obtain 67.6 A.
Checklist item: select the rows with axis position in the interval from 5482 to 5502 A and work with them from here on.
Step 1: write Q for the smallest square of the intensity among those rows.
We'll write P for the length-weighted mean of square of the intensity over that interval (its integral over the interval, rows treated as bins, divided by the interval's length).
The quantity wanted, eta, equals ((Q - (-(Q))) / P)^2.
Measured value 2.9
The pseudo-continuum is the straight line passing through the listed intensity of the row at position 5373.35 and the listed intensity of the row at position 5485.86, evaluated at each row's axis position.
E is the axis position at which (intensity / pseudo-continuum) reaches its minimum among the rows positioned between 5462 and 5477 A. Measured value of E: 5468.20 A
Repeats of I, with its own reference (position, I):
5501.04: -2.0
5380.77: -1.8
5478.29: -2.2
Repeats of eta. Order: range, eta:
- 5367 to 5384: 2.9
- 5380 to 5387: 3.3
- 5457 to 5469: 3.3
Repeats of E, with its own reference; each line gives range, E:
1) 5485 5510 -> 5508.64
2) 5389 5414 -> 5403.12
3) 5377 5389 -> 5385.73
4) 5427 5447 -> 5435.57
